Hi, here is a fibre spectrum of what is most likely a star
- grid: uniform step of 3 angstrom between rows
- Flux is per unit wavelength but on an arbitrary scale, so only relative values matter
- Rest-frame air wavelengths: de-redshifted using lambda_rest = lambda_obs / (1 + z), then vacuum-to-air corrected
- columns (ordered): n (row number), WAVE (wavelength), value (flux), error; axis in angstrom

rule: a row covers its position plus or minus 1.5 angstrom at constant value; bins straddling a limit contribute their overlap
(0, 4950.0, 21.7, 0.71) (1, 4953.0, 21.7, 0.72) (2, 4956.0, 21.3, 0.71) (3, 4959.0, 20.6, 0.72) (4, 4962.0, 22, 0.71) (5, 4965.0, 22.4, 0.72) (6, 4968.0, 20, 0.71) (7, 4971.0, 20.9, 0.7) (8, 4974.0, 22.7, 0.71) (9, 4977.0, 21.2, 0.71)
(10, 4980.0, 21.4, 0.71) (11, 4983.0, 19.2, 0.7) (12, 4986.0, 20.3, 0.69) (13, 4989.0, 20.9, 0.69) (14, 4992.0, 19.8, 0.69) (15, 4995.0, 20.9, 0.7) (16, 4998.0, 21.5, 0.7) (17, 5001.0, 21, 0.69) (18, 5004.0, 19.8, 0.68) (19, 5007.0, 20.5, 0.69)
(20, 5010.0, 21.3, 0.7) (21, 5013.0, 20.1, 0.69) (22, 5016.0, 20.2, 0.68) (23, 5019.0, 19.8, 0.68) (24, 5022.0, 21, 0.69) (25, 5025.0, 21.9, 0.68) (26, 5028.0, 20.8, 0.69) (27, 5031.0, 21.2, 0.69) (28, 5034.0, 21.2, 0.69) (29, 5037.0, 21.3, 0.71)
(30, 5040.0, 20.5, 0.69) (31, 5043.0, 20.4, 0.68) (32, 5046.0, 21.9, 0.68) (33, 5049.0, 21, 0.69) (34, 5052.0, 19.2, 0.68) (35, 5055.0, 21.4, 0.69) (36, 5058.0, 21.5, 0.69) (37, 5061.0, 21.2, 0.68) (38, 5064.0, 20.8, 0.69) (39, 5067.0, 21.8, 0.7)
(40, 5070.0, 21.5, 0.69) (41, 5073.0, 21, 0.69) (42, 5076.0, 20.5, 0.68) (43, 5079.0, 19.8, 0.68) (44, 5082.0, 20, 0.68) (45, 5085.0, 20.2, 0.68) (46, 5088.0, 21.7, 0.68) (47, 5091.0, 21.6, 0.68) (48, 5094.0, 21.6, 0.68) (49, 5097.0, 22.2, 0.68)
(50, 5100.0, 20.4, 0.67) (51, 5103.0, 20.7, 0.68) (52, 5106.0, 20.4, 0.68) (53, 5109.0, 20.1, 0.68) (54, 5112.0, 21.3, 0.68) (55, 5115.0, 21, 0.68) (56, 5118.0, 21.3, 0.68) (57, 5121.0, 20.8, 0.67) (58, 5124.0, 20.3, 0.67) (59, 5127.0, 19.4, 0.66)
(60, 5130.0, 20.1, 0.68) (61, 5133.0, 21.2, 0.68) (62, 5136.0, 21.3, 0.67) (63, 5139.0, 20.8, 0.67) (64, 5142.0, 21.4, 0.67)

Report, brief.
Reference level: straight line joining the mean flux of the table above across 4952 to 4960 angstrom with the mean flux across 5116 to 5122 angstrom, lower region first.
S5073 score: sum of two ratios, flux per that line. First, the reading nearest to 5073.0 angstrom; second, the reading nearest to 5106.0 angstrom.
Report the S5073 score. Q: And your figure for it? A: 1.96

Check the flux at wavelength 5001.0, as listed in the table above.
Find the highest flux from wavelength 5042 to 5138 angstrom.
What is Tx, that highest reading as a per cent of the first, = 106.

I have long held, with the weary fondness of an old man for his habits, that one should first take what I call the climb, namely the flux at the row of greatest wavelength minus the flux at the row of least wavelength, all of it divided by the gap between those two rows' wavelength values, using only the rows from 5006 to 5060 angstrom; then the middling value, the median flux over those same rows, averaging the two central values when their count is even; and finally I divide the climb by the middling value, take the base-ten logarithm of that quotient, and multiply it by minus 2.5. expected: 7.57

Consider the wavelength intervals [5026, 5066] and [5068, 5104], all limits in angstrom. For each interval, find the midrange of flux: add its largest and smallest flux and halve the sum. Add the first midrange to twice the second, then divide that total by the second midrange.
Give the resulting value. 2.98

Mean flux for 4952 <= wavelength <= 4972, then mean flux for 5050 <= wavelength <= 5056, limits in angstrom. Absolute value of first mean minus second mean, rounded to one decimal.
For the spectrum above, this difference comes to 1.0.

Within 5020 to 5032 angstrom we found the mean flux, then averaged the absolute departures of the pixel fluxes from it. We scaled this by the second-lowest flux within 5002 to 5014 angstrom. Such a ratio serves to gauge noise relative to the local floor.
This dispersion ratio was 0.017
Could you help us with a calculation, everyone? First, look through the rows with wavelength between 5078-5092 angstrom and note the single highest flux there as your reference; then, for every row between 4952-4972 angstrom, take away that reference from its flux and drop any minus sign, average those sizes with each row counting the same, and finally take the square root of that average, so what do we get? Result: 0.85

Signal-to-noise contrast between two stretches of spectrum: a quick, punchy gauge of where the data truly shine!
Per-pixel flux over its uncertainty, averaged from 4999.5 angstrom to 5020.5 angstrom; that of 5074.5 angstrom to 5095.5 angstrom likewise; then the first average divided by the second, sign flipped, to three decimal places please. -0.971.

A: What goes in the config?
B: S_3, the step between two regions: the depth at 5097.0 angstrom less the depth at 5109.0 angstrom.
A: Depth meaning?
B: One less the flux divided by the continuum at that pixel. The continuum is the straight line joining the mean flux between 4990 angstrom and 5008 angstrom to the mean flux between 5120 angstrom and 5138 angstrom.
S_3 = -0.10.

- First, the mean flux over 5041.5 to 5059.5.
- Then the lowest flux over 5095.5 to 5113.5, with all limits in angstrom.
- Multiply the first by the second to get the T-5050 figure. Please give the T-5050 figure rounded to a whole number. 420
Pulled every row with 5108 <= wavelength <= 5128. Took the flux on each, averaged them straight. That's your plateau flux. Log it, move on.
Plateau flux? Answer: 20.6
